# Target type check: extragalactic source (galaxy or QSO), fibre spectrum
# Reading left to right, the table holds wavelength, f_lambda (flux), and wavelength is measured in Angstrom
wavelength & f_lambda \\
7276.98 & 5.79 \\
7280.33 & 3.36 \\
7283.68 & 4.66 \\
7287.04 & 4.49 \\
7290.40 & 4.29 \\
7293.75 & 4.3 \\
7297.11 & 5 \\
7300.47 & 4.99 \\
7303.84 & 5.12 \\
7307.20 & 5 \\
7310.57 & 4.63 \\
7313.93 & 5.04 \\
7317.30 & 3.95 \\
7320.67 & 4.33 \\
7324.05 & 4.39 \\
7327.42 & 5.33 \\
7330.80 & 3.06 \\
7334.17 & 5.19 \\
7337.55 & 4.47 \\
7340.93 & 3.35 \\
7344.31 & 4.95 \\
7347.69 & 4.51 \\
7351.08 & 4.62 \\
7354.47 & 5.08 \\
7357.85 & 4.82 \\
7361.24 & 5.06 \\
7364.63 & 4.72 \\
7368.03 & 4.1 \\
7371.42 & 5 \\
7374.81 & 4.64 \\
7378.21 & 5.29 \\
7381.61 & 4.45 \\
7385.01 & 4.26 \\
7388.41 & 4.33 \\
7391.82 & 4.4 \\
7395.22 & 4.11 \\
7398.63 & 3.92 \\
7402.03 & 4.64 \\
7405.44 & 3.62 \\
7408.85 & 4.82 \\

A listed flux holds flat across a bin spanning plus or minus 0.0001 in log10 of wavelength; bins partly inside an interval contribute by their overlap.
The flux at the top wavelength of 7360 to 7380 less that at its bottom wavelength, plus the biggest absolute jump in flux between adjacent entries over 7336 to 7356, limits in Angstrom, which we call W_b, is 1.8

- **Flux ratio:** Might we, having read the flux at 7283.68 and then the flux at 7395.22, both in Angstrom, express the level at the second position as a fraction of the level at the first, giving 0.88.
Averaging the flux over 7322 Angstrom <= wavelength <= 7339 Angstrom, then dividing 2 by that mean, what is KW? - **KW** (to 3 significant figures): 0.446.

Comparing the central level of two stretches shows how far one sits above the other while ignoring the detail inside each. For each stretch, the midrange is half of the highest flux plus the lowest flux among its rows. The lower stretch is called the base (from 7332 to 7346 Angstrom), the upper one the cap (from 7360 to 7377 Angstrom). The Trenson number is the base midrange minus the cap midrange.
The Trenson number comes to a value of -0.31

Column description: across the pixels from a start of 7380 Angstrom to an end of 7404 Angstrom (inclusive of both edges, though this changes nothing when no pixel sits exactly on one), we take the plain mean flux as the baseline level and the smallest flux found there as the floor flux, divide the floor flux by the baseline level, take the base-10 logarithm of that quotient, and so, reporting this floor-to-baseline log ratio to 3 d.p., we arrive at -0.040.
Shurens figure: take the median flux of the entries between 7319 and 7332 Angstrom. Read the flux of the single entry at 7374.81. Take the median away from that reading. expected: 0.28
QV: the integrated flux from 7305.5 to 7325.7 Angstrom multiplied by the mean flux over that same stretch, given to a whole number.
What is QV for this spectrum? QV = 420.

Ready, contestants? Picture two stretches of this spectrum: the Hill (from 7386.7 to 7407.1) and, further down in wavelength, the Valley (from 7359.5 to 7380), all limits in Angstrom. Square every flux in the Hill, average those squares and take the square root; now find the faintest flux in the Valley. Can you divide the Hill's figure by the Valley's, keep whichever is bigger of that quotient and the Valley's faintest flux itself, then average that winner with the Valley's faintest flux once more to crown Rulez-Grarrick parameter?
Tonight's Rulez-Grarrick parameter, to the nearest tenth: 4.1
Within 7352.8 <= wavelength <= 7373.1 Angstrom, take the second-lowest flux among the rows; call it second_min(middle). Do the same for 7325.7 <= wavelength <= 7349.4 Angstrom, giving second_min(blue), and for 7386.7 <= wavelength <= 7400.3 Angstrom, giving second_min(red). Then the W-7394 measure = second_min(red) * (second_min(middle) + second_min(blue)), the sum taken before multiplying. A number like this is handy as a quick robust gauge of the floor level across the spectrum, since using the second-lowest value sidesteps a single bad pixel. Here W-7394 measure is 33.2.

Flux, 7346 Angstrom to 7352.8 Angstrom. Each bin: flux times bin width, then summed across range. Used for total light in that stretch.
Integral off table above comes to 31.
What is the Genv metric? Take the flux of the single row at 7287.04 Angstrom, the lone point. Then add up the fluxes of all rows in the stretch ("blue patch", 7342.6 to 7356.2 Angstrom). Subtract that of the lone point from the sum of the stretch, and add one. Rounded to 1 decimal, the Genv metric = 15.7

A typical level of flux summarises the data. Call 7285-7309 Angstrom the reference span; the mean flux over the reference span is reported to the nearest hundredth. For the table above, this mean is 4.74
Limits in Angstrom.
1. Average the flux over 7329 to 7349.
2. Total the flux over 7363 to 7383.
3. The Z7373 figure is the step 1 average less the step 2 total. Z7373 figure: -23.9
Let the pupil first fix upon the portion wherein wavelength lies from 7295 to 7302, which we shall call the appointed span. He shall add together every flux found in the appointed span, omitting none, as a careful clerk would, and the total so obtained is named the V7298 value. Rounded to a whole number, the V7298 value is 10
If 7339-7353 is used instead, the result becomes 17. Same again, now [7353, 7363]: 15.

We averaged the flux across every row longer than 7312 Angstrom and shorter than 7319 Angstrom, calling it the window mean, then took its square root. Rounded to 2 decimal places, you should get 2.12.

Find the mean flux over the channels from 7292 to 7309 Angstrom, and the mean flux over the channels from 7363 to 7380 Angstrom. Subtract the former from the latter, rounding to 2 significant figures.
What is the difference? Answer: -0.13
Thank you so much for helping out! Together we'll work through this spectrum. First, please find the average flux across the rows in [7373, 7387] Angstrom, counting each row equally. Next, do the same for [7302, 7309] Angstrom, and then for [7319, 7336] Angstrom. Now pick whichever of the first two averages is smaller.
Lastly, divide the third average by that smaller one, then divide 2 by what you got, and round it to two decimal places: 2.09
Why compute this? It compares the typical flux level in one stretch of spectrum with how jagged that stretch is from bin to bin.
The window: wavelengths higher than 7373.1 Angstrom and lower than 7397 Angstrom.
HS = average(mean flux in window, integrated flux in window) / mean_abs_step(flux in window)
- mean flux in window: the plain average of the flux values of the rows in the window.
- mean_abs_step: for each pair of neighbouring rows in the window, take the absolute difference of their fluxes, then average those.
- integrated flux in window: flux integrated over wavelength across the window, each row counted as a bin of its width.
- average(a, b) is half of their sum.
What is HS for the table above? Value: 159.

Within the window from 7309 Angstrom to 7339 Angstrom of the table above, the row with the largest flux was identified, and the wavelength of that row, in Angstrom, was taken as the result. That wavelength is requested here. 7327.42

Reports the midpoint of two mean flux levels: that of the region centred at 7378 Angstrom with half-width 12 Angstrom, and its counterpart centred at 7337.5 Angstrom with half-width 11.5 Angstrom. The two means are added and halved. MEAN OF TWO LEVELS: 4.49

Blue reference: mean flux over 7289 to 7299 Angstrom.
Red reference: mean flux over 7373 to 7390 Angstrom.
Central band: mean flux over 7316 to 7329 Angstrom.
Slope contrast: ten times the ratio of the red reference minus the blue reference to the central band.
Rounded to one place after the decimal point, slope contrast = 0.1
